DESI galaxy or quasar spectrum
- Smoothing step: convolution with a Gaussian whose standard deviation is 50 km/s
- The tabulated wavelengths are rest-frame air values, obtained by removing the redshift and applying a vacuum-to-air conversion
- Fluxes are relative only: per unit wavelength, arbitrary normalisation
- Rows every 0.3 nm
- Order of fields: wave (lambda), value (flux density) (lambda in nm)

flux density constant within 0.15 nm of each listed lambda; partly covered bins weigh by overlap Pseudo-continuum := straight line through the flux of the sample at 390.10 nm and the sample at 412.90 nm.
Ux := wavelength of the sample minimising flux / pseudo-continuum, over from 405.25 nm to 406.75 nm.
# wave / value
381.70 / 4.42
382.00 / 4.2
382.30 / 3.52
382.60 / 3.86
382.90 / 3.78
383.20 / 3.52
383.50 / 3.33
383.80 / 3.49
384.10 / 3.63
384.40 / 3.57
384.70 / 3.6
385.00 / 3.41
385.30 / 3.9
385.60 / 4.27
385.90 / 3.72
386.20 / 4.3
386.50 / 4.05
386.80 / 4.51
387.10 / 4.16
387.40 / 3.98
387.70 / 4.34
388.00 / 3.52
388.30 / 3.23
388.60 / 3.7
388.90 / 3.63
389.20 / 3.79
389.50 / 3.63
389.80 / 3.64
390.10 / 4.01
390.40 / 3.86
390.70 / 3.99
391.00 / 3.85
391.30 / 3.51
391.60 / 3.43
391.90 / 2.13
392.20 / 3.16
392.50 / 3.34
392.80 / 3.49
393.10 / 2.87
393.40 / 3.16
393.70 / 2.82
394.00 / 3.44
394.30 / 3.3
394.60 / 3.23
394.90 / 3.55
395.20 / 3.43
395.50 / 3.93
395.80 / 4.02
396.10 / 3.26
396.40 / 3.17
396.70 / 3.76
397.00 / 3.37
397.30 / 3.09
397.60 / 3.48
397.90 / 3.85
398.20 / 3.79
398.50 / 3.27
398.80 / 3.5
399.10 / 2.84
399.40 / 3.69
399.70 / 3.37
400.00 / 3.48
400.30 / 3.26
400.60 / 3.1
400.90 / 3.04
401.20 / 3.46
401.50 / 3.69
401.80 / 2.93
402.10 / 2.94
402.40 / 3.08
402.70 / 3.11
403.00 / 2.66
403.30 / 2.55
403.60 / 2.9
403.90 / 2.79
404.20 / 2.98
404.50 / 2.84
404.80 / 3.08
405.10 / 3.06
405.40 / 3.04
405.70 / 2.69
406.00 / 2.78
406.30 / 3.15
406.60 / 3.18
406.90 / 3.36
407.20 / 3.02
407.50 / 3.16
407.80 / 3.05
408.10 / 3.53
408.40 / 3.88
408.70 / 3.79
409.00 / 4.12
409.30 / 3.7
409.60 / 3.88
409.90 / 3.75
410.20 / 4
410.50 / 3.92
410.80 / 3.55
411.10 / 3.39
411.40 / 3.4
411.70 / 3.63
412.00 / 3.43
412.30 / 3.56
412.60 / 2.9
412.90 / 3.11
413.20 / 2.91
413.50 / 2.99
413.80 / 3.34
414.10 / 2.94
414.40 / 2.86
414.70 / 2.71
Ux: 405.70 nm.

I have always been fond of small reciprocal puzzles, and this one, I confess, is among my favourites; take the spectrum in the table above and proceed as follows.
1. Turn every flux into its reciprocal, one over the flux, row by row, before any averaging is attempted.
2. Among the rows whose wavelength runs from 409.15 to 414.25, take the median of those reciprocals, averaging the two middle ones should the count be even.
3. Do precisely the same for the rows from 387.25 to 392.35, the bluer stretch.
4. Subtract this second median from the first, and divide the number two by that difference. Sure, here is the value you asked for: 119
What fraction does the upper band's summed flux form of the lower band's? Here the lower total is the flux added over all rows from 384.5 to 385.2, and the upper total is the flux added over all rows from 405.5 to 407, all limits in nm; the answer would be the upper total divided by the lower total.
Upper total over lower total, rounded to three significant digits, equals 2.16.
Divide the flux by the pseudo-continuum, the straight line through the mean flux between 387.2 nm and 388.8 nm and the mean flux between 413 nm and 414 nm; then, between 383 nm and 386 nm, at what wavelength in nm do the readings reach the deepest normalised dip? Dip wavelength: 383.50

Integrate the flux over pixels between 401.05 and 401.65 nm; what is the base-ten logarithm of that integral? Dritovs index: 0.33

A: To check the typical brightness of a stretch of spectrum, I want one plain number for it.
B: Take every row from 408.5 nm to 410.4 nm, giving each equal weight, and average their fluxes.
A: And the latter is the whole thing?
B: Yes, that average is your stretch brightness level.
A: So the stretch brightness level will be 3.87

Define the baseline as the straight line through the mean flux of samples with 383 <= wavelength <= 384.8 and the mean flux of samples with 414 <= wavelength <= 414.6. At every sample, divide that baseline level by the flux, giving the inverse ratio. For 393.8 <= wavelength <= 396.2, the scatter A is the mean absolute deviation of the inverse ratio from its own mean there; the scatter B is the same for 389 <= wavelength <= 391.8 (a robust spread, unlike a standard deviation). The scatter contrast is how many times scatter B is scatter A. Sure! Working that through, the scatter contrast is 0.7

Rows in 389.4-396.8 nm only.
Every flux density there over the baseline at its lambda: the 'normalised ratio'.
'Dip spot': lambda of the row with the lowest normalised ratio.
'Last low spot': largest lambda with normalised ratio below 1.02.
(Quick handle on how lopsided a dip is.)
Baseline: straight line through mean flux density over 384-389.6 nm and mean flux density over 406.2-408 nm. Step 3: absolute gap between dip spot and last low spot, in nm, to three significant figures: 4.50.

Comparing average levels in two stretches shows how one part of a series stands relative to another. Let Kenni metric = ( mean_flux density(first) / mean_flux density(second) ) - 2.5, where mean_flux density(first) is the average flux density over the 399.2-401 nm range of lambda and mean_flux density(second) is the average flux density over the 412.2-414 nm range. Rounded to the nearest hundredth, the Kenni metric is -1.44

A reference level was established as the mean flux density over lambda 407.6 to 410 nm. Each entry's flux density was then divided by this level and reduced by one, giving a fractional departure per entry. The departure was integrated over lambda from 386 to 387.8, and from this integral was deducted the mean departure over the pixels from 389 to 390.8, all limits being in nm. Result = 0.22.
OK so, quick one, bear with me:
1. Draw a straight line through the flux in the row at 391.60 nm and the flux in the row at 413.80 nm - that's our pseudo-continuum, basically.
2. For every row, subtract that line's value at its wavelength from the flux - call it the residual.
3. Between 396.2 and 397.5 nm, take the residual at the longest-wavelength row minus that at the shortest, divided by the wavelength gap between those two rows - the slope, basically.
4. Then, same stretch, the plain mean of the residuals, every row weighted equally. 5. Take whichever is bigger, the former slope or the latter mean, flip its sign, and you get 0.1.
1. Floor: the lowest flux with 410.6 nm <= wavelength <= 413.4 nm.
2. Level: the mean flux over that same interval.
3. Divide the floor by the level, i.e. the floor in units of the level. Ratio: 0.87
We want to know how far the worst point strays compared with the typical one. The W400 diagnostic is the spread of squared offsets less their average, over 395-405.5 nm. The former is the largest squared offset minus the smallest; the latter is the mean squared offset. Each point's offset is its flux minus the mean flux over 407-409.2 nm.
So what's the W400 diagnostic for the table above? 0.72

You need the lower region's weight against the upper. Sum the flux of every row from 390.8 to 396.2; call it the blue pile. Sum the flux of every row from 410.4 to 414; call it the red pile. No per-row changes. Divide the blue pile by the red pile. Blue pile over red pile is 1.5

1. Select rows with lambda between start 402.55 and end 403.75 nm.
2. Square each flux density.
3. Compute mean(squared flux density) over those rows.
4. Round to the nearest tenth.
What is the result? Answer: 7.9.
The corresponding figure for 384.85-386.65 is 15.6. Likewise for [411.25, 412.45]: 12.3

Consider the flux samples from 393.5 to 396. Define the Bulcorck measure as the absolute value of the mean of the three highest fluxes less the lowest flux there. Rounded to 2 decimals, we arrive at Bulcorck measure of 1.01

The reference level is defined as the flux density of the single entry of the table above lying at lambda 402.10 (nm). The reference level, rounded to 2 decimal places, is 2.94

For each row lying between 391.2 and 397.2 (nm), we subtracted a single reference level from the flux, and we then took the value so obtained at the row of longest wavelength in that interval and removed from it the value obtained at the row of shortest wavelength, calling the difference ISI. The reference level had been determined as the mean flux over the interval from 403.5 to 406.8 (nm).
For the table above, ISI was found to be -0.14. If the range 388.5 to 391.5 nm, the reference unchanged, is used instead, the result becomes -0.19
